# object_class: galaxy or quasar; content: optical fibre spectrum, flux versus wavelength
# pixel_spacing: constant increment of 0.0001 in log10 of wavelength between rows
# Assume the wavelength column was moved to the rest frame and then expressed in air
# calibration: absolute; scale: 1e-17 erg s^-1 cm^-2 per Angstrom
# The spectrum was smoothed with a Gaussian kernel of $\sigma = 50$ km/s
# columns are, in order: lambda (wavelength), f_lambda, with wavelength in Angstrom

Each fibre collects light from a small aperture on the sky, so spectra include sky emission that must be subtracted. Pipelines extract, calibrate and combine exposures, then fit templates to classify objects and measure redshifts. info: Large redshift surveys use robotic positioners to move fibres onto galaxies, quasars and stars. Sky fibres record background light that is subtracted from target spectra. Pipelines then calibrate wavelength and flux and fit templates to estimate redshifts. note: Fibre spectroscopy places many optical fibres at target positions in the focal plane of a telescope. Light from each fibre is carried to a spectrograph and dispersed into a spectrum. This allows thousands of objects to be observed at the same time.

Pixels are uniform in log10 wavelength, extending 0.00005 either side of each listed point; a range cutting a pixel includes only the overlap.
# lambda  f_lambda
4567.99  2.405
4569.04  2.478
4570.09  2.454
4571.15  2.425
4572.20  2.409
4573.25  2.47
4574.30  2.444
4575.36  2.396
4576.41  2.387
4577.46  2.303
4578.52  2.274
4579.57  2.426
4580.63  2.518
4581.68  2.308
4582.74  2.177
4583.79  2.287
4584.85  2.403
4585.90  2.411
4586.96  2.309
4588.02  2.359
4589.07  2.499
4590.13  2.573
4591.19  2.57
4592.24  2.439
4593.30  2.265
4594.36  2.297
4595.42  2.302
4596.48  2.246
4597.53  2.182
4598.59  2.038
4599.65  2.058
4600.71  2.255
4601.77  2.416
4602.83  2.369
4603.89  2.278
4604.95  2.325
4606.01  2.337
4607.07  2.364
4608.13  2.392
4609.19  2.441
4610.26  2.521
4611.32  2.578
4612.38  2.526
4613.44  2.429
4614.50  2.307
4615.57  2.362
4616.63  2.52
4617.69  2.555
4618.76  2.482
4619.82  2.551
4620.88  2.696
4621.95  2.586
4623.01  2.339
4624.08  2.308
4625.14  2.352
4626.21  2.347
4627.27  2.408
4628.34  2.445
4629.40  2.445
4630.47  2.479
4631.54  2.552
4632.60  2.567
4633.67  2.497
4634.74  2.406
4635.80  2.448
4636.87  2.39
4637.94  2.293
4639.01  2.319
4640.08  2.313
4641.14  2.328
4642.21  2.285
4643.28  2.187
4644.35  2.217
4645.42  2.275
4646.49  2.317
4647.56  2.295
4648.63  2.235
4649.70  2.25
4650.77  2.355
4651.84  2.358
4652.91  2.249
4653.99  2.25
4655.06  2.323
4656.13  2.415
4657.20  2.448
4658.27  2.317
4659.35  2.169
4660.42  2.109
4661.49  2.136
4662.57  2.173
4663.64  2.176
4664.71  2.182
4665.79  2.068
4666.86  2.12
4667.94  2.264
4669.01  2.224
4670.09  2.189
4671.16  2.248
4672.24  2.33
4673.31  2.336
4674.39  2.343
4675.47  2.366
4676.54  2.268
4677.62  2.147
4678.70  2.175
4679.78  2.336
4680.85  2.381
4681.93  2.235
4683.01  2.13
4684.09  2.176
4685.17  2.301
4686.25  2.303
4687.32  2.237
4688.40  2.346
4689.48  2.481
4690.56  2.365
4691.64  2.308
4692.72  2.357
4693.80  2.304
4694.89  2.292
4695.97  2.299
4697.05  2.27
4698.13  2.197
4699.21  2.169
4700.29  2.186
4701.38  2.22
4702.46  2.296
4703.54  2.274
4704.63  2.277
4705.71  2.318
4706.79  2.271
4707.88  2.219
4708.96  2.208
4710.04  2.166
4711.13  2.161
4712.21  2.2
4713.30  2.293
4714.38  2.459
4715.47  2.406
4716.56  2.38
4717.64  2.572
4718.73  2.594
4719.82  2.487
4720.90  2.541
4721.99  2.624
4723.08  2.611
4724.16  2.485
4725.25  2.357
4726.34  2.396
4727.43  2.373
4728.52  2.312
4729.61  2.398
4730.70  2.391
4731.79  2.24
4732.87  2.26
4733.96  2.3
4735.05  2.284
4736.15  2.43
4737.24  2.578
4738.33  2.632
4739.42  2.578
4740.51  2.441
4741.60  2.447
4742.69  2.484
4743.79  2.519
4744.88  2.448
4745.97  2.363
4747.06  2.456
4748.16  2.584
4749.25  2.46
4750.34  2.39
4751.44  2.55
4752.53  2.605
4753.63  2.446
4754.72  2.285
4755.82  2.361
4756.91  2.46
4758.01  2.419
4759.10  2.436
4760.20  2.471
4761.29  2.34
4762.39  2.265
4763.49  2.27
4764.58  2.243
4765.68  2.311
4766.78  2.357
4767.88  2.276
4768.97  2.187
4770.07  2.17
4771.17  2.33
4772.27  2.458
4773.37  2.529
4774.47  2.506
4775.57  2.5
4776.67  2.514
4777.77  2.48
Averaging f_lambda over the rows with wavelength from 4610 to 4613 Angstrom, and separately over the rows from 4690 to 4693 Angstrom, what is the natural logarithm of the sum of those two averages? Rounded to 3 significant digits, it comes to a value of 1.59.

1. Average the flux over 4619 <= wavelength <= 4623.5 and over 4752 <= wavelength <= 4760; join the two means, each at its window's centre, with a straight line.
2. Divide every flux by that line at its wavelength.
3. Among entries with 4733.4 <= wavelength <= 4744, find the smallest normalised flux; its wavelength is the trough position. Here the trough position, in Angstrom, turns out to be 4735.05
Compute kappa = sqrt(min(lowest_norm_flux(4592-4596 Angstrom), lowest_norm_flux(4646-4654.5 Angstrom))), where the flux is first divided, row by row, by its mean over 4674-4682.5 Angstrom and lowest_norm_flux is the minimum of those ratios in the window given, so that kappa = 0.990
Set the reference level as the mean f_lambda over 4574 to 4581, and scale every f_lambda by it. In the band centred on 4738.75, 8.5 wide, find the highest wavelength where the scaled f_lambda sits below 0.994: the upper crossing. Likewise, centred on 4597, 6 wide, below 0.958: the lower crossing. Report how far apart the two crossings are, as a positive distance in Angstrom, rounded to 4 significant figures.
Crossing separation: 135.4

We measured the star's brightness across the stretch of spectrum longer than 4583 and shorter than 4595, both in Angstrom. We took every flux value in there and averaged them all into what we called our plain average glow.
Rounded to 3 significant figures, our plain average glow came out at 2.40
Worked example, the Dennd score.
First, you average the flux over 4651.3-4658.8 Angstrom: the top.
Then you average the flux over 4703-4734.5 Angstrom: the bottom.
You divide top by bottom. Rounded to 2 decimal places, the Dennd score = 0.99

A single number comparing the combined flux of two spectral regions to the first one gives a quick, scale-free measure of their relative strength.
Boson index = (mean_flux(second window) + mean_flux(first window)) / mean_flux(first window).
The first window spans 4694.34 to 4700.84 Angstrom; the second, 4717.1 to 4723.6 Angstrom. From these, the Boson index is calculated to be 2.15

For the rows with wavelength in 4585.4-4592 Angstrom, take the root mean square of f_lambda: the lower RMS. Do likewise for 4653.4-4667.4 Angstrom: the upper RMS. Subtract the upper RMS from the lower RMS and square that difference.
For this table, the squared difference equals 0.053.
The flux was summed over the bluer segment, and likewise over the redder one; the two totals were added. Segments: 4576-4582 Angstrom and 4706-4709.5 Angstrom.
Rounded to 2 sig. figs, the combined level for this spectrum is 21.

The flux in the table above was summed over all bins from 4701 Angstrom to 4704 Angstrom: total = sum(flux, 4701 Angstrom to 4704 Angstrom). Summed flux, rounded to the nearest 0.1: 6.8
